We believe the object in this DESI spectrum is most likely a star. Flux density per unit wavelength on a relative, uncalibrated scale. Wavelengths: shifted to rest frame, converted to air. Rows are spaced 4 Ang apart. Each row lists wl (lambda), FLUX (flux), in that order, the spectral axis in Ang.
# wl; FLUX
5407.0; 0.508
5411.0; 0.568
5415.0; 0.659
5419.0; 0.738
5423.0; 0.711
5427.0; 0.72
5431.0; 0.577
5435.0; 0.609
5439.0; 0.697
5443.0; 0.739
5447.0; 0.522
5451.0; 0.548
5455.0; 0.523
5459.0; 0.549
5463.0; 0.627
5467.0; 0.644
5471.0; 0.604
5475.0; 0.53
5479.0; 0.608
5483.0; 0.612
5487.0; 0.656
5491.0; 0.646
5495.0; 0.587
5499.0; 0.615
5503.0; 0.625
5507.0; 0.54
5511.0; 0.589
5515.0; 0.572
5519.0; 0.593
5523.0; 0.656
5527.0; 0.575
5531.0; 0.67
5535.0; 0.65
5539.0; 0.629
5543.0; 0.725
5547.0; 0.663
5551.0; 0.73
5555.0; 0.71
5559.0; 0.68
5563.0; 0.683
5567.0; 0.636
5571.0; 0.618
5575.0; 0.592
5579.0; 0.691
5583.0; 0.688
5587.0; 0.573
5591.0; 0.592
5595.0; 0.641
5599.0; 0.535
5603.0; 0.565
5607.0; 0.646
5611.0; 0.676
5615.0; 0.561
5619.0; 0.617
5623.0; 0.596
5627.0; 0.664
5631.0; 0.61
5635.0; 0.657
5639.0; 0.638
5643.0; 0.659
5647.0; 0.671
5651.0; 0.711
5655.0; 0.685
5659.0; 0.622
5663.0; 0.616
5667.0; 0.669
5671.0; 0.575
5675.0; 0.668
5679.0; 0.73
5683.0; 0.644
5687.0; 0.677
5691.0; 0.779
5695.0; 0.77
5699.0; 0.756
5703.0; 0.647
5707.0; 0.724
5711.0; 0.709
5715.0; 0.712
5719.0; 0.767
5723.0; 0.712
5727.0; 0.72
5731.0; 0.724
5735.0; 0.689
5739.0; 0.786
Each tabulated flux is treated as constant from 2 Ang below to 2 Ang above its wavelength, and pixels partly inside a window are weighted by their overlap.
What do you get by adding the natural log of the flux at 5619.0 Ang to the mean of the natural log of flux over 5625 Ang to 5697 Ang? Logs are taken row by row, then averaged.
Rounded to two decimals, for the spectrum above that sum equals -0.89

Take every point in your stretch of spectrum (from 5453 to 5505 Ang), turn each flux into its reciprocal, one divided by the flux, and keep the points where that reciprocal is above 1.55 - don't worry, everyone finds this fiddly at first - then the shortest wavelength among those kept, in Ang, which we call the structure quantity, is 5455.0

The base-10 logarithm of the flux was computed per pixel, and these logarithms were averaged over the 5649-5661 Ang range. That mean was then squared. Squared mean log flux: 0.030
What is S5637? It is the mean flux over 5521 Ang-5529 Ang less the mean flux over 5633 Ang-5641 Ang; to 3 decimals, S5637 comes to -0.032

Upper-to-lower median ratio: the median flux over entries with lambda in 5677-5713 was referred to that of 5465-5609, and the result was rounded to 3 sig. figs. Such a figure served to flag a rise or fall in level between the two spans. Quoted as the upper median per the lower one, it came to 1.15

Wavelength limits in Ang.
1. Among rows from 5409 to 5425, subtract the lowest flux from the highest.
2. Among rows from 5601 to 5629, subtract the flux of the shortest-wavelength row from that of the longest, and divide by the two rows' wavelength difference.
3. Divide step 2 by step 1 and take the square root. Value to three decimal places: 0.156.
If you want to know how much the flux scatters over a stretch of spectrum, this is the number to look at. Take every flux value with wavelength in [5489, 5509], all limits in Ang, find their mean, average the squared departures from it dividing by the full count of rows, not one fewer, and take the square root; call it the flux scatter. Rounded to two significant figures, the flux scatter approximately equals 0.037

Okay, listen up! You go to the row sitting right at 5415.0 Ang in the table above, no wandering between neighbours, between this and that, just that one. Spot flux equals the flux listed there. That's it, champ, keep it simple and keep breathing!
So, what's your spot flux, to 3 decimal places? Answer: 0.659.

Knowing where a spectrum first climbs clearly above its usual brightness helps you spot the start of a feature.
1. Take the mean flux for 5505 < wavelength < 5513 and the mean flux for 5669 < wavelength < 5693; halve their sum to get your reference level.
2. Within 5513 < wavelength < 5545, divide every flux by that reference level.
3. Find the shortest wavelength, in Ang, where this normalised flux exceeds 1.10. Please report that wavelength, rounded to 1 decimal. 5543.0 Ang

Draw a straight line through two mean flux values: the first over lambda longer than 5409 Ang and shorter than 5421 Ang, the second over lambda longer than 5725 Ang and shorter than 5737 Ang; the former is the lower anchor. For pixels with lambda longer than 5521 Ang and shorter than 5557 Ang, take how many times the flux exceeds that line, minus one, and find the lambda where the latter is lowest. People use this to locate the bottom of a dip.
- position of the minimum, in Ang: 5527.0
